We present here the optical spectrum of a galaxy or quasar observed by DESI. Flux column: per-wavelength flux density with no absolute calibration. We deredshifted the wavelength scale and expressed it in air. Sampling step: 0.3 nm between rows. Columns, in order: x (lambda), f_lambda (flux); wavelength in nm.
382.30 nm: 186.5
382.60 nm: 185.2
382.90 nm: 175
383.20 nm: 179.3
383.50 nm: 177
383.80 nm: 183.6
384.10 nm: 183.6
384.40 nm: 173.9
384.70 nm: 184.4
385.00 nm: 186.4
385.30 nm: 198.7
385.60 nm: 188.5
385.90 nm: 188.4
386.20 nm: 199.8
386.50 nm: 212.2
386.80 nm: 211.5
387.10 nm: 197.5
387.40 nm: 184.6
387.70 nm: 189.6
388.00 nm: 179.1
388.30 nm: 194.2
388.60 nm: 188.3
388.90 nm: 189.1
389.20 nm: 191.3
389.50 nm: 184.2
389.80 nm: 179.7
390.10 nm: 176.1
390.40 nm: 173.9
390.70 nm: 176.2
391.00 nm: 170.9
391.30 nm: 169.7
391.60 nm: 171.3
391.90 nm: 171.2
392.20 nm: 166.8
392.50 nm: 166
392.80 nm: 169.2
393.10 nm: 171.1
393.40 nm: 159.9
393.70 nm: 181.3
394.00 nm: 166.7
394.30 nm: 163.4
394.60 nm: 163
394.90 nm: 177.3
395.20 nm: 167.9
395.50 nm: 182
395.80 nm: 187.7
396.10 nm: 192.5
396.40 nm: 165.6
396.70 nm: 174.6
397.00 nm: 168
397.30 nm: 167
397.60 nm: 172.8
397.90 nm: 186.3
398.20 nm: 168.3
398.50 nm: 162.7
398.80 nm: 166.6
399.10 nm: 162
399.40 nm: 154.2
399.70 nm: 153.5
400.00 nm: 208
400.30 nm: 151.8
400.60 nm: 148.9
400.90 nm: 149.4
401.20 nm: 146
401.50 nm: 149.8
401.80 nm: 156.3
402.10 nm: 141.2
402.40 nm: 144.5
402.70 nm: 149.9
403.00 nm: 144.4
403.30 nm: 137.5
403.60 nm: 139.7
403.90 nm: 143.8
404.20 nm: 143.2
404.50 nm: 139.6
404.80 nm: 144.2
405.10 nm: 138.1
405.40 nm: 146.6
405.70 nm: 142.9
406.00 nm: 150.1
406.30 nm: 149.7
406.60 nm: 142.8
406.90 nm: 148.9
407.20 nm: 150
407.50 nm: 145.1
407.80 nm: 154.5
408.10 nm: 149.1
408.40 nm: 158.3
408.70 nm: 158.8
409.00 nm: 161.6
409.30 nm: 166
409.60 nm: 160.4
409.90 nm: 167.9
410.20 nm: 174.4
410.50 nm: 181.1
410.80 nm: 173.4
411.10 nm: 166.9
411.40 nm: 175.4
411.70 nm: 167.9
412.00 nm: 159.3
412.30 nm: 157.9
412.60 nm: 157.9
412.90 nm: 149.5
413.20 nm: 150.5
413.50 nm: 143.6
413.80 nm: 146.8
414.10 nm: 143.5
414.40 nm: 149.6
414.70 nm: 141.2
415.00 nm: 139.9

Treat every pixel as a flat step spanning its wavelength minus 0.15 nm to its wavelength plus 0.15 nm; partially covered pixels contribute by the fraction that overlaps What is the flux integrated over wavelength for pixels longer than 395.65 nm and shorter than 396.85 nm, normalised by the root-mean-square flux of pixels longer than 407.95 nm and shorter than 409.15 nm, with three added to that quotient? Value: 4.38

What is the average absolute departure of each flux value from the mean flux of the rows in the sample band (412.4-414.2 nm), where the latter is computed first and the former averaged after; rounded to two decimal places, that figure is 4.00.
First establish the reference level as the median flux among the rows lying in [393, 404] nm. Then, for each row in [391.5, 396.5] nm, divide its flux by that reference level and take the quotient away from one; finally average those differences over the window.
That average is -0.055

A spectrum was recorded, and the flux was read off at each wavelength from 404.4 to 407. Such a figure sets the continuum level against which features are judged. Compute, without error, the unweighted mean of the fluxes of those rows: 145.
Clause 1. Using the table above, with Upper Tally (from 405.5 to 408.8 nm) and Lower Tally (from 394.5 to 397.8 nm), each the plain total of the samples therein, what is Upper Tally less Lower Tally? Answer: -268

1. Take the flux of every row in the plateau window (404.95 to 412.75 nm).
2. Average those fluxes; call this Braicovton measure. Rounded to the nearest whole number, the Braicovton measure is 158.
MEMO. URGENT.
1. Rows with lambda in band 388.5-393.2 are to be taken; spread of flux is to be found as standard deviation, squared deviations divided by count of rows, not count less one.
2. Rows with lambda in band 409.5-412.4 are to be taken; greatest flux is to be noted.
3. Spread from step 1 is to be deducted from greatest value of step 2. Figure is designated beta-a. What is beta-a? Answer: 173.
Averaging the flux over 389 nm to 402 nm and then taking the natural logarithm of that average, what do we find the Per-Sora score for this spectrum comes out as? 5.13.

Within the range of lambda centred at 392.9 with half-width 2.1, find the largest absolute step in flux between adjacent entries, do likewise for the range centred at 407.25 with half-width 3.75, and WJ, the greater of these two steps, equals 21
